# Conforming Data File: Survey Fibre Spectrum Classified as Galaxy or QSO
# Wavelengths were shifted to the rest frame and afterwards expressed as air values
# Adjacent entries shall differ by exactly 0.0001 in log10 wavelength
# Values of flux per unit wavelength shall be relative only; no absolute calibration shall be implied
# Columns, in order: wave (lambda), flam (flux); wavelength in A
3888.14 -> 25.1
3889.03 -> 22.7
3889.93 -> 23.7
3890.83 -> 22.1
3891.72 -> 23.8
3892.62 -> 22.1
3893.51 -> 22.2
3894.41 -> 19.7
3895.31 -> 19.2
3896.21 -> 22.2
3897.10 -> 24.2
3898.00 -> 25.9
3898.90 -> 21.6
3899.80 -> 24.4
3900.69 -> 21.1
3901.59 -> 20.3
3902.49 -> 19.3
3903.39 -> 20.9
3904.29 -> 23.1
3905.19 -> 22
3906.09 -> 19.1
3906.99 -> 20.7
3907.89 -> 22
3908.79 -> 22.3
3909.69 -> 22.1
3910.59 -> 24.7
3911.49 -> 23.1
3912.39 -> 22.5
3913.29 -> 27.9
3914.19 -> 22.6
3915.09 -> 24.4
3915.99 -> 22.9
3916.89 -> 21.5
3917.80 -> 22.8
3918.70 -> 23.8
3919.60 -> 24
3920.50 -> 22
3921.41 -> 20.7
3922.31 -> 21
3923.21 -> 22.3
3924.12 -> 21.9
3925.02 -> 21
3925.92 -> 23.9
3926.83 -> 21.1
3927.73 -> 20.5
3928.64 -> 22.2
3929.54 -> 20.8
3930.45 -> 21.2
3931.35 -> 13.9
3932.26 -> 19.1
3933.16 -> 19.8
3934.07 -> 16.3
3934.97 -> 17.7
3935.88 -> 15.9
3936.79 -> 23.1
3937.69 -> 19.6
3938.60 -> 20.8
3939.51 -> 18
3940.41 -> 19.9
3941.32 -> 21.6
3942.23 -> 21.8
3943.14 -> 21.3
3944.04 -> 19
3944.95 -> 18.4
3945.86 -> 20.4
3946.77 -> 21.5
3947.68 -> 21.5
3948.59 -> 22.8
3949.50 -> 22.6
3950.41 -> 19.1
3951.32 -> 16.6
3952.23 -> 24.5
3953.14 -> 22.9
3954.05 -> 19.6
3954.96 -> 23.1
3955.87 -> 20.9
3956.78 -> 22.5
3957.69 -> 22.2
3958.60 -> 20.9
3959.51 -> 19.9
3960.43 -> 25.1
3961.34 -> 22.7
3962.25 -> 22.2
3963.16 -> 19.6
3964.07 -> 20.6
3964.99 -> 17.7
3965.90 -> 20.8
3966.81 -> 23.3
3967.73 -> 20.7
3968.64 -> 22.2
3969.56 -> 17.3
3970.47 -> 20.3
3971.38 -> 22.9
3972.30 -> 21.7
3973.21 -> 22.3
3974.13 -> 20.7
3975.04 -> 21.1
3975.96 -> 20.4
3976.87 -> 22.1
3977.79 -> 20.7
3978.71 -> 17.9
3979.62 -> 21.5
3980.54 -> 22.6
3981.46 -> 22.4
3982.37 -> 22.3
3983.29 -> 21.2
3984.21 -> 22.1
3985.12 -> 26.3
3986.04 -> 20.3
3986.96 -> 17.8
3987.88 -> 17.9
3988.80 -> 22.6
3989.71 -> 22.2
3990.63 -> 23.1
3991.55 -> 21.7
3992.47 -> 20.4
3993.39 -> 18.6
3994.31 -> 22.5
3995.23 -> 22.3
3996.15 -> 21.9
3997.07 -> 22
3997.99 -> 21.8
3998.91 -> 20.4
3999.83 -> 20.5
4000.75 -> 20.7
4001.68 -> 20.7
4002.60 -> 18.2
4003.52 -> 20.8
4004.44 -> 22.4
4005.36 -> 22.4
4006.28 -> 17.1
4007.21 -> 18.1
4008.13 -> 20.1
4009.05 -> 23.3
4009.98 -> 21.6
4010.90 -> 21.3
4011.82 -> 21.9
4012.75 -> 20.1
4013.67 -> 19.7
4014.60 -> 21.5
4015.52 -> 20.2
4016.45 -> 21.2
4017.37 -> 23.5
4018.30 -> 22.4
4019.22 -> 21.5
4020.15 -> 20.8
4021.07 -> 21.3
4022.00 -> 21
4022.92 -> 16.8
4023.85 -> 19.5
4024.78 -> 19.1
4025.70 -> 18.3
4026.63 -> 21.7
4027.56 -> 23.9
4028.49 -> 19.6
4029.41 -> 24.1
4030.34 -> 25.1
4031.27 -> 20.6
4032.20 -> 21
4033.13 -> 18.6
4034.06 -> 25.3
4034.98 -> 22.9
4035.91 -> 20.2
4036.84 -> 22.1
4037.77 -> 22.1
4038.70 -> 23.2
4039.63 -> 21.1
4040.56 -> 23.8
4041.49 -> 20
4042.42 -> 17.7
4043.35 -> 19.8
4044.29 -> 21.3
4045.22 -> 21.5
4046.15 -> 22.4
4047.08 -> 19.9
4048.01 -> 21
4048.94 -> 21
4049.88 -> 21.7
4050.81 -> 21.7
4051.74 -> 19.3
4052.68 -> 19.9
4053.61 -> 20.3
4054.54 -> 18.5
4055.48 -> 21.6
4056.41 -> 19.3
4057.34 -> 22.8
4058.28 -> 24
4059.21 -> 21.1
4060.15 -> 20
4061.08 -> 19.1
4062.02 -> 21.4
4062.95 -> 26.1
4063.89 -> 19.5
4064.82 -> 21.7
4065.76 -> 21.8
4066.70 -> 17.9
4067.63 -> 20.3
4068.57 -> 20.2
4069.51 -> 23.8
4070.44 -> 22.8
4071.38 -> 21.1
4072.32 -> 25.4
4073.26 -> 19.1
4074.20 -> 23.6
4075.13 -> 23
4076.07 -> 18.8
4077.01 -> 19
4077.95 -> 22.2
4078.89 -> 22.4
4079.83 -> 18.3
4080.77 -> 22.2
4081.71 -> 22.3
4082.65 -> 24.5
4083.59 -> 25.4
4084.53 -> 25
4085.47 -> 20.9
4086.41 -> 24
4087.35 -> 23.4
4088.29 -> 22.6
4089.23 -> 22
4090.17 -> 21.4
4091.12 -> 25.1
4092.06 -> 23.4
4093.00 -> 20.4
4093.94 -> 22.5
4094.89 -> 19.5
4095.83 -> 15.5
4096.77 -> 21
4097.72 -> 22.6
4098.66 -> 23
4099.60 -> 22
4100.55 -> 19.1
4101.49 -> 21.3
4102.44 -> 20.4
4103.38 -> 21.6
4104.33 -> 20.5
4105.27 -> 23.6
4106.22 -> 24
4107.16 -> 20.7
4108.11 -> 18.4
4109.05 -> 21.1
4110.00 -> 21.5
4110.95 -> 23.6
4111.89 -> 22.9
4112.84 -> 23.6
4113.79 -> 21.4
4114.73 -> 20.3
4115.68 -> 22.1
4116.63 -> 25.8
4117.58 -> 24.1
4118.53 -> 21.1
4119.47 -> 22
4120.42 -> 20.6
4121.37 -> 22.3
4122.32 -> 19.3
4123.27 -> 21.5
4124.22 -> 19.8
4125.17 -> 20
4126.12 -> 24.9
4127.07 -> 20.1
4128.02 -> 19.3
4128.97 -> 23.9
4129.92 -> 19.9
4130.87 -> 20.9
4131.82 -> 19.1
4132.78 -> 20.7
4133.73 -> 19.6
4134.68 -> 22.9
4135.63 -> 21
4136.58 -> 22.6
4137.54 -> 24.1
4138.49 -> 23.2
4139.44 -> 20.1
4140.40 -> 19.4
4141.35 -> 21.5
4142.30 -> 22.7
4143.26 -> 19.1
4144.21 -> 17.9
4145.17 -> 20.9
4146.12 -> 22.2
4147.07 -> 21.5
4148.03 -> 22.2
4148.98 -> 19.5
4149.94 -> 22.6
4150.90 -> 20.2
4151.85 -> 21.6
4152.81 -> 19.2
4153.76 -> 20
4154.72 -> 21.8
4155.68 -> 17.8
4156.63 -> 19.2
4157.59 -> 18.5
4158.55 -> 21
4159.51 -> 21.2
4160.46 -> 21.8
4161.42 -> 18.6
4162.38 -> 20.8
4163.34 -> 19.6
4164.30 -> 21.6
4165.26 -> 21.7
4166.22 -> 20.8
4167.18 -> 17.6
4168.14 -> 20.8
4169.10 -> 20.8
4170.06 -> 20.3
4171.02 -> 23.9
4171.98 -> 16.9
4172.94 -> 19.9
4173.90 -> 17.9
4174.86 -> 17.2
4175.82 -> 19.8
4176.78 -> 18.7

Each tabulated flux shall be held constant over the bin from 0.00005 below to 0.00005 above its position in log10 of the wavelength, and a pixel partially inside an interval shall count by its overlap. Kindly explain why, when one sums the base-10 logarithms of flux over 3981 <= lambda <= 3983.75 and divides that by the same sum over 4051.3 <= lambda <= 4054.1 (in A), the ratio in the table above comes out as 1.034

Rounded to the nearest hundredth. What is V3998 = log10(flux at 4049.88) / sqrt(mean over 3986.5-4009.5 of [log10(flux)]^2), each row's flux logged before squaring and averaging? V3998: 1.02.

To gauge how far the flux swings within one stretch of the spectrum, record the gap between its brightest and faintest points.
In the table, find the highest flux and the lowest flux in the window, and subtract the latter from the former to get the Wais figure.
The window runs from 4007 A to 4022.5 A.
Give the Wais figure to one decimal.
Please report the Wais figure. 5.4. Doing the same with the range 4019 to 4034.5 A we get 8.5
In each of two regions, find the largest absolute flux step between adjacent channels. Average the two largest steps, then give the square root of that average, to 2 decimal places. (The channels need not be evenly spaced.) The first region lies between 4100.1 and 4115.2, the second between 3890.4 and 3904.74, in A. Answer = 1.95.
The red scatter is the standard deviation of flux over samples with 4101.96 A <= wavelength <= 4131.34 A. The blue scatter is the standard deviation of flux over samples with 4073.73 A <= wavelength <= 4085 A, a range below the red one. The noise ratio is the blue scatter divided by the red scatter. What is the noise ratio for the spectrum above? 1.3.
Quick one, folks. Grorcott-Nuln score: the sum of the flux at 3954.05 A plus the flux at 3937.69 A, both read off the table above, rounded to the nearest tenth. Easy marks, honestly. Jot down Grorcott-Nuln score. 39.2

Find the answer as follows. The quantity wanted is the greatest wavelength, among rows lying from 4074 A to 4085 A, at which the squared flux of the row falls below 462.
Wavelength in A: 4079.83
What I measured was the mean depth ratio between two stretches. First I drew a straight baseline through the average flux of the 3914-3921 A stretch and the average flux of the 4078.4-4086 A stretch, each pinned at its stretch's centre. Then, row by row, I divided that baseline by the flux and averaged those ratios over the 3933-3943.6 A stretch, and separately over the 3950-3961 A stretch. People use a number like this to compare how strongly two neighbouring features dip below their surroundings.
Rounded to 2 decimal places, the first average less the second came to 0.10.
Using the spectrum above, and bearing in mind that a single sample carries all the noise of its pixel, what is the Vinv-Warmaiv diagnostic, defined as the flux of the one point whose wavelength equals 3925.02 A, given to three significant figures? 21.0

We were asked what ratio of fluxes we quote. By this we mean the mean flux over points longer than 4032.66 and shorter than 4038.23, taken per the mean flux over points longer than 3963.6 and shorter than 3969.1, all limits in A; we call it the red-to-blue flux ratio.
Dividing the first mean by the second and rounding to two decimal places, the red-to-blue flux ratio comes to 1.05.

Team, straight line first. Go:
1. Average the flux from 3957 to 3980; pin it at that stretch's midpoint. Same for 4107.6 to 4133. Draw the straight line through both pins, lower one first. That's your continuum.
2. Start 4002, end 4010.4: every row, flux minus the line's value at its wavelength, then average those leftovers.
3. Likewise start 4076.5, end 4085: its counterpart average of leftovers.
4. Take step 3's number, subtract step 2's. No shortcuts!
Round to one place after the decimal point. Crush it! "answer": 1.7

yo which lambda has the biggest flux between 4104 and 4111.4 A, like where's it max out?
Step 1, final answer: 4106.22 A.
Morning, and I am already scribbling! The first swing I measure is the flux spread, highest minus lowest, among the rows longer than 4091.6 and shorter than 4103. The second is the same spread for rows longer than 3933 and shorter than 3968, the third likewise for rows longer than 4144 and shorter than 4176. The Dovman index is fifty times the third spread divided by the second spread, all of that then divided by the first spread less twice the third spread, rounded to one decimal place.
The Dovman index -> -6.2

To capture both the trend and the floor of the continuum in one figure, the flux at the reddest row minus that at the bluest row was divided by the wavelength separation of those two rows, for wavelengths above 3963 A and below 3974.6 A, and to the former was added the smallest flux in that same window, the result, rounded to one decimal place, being 17.4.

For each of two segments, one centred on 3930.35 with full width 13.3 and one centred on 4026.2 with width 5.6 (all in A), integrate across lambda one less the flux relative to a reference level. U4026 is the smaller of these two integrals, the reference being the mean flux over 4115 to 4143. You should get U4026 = 0.3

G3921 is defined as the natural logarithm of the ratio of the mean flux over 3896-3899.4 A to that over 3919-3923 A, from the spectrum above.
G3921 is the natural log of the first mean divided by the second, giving 0.07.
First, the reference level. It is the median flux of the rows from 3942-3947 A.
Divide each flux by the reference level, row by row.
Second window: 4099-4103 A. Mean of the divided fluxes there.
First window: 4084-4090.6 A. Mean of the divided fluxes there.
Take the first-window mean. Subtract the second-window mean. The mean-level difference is 0.10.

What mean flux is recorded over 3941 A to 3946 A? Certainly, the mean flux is 20.4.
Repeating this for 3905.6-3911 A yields 21.8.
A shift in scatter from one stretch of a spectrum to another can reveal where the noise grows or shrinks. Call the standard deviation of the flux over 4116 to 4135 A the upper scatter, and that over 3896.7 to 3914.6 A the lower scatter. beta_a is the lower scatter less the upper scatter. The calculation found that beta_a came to 0.16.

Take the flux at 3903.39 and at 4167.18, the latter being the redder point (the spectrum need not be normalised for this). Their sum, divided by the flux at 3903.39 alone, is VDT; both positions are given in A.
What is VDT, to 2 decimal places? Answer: 1.84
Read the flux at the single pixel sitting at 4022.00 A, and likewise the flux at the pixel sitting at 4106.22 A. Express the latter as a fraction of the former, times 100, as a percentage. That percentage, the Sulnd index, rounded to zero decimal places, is 114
